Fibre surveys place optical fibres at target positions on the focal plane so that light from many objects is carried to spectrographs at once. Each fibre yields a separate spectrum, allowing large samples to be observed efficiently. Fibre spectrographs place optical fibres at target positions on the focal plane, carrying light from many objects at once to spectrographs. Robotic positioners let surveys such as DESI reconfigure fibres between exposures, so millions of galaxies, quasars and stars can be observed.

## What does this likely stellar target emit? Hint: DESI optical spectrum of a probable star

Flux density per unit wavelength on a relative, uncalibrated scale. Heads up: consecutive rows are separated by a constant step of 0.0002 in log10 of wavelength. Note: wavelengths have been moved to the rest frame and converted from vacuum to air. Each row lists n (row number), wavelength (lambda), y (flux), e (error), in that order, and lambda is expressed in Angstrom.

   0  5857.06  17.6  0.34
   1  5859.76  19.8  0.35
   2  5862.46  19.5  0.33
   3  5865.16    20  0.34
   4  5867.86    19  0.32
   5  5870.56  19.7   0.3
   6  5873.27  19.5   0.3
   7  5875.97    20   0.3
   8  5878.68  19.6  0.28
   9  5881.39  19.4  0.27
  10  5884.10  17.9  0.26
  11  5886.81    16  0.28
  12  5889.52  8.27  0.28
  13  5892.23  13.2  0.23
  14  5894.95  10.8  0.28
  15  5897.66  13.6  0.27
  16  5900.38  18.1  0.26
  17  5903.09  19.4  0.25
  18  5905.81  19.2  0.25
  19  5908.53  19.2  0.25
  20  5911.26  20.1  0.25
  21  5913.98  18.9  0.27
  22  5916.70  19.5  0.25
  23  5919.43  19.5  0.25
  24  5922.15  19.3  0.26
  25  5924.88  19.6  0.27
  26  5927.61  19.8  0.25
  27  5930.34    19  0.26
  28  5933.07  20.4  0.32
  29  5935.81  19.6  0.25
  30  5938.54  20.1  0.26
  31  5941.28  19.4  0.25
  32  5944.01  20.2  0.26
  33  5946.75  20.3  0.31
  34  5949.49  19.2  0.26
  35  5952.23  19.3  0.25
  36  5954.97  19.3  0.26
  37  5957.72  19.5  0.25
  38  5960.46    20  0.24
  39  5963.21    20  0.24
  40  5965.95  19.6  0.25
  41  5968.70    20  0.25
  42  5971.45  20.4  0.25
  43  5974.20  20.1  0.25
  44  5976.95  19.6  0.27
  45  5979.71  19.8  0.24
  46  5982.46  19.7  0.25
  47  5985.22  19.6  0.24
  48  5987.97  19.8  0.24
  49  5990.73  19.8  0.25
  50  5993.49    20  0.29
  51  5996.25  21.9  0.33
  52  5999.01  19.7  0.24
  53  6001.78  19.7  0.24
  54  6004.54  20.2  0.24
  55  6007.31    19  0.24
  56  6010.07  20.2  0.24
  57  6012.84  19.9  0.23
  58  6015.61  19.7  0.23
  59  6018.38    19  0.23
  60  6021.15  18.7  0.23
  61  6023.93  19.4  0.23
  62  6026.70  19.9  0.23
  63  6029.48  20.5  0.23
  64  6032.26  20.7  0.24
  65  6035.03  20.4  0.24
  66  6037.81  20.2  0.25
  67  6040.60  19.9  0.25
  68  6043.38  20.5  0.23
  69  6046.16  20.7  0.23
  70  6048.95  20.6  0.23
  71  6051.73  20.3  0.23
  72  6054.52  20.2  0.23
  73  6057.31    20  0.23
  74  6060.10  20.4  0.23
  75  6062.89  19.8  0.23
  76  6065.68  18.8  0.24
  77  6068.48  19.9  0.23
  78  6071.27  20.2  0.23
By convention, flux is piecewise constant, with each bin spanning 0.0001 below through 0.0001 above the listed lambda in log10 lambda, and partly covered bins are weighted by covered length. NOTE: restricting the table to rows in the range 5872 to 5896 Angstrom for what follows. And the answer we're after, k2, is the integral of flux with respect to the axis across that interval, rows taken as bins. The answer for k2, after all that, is 387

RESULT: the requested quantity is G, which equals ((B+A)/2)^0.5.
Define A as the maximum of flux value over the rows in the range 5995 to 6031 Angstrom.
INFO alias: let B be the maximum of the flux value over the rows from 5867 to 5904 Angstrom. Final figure 4.58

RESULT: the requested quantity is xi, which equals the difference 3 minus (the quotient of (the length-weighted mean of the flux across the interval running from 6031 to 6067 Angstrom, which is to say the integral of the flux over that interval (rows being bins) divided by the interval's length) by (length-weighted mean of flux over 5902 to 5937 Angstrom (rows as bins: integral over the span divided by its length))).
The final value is 1.96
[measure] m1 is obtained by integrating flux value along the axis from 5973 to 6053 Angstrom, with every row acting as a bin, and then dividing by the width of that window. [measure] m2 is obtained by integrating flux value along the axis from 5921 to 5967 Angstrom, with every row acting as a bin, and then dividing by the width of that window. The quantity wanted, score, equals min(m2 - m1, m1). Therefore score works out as -0.30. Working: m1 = 20.0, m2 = 19.68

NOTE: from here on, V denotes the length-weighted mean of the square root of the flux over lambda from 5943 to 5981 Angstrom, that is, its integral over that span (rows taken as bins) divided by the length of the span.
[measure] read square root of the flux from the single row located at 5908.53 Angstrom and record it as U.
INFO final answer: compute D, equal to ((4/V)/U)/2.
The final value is 0.103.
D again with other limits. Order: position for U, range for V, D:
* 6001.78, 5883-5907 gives 0.117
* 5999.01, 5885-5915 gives 0.113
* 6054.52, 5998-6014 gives 0.100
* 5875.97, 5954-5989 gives 0.100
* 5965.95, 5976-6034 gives 0.101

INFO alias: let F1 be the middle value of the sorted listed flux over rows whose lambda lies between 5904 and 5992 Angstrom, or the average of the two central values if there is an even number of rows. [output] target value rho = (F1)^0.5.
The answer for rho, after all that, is 4.43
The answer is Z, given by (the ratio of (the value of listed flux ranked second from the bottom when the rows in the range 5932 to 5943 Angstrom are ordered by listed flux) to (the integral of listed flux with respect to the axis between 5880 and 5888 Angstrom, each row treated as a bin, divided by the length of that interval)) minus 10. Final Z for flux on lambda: -8.90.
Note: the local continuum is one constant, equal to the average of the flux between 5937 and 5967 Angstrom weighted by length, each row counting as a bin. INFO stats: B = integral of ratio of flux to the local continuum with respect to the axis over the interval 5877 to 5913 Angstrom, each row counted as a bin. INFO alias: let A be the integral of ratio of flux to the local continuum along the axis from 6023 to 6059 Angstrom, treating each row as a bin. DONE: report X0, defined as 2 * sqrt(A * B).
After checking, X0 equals 67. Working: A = 37.0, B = 30.3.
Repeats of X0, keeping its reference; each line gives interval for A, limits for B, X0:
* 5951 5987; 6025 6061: 73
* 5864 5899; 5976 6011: 65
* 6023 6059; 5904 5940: 73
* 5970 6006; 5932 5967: 72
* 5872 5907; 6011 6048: 66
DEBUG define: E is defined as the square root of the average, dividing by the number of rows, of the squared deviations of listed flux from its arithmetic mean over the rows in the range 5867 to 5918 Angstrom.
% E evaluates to 3.36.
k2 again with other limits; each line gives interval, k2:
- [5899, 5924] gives 481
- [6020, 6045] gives 501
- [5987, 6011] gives 481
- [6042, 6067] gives 504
